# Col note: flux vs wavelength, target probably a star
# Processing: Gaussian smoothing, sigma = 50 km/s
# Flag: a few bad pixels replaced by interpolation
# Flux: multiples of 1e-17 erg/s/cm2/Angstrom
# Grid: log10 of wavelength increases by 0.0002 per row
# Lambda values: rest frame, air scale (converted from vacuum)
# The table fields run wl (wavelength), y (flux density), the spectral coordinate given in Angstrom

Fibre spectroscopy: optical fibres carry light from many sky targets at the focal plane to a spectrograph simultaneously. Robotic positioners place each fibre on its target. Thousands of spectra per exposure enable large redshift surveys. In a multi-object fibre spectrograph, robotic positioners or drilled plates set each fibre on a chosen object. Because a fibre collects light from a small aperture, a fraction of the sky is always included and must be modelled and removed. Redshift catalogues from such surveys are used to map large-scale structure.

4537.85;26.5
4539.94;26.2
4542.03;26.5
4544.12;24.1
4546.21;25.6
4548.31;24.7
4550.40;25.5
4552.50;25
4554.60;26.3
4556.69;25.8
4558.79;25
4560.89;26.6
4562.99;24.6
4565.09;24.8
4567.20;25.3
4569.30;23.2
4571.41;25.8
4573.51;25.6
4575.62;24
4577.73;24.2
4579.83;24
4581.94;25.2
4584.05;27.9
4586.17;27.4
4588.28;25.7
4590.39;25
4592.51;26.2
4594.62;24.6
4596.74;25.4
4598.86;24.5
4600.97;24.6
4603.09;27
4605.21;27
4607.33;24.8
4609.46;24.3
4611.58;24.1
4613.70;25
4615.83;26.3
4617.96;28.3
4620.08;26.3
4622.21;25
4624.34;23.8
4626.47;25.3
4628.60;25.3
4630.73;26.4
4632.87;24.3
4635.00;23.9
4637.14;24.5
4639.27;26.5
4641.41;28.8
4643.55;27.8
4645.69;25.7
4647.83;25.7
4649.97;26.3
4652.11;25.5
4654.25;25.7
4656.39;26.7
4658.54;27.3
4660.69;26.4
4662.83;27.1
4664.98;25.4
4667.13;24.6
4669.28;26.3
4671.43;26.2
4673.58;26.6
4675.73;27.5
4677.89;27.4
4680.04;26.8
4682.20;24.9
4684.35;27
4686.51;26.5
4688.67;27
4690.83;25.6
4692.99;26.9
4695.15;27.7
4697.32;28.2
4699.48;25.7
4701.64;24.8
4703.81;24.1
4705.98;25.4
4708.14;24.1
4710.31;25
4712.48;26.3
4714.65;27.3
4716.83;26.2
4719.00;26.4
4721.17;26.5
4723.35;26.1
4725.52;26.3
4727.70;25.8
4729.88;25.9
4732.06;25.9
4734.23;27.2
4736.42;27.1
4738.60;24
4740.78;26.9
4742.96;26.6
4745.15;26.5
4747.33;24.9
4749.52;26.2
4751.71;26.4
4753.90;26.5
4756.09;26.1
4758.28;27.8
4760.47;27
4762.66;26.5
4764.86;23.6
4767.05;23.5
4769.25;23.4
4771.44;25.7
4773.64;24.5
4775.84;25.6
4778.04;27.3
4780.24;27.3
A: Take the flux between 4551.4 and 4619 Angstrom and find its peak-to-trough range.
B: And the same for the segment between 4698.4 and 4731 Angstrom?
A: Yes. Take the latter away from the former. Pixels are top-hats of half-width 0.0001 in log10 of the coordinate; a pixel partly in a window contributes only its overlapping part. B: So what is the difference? 1.9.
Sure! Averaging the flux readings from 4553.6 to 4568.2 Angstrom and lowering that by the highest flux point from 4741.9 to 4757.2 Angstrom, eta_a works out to -1.1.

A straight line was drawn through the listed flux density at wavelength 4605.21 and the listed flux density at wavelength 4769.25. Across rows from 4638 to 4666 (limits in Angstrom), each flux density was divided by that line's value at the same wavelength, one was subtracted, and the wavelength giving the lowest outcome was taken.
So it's 4652.11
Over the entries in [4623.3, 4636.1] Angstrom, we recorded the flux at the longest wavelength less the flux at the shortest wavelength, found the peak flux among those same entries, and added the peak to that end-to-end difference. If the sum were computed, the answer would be 26.5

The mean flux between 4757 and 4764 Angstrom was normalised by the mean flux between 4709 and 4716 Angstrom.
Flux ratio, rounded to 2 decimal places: 1.03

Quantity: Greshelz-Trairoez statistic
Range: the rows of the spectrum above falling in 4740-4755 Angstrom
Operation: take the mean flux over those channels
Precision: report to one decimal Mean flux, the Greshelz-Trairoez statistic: 26.3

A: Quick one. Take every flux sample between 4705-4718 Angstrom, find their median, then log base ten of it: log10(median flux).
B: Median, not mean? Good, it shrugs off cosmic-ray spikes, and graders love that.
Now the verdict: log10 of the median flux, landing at 1.41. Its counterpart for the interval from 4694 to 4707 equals 1.41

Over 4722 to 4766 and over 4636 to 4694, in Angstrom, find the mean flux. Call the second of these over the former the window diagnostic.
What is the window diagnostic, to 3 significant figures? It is 1.01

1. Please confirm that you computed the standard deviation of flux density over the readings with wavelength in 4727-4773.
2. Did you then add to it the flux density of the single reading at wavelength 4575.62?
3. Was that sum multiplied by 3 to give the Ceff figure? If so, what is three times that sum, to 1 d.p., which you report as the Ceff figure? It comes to 75.8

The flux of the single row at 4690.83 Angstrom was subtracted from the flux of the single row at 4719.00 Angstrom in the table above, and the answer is 1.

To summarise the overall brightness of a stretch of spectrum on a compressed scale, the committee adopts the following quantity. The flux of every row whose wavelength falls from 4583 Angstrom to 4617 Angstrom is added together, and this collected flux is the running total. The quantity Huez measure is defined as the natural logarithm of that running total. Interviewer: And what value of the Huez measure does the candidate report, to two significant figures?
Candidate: 6.0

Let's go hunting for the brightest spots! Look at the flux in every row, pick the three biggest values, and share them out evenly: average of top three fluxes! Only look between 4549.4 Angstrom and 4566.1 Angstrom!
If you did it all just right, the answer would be 26.2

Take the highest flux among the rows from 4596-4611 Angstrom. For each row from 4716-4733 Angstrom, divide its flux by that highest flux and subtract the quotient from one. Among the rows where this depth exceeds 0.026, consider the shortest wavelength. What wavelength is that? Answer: 4716.83 Angstrom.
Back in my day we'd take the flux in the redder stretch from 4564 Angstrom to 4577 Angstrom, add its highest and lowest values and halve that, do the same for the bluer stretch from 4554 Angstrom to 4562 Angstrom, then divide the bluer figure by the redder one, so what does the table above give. 1.05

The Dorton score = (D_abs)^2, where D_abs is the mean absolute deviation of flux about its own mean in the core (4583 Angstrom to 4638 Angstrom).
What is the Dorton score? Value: 1.1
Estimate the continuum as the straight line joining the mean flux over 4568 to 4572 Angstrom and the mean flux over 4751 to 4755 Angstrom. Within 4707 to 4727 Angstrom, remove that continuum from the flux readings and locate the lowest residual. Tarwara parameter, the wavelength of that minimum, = 4708.14 Angstrom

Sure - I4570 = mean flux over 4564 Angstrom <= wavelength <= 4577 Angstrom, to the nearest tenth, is 24.8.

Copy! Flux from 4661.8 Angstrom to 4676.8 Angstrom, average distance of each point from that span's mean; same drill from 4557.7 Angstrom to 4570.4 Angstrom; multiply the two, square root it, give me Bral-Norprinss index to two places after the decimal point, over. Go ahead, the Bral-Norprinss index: 0.72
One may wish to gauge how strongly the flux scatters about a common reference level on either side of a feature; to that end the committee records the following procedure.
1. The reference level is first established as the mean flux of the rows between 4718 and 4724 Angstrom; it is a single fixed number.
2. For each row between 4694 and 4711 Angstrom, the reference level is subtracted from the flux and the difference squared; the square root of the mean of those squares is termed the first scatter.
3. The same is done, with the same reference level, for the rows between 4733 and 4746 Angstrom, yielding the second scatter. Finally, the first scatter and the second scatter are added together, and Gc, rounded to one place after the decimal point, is 2.7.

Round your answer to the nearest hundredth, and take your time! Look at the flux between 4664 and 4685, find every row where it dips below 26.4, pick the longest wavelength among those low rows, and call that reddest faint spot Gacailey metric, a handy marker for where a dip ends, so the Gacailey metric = 4682.20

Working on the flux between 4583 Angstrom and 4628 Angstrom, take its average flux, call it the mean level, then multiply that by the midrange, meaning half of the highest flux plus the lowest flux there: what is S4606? 668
